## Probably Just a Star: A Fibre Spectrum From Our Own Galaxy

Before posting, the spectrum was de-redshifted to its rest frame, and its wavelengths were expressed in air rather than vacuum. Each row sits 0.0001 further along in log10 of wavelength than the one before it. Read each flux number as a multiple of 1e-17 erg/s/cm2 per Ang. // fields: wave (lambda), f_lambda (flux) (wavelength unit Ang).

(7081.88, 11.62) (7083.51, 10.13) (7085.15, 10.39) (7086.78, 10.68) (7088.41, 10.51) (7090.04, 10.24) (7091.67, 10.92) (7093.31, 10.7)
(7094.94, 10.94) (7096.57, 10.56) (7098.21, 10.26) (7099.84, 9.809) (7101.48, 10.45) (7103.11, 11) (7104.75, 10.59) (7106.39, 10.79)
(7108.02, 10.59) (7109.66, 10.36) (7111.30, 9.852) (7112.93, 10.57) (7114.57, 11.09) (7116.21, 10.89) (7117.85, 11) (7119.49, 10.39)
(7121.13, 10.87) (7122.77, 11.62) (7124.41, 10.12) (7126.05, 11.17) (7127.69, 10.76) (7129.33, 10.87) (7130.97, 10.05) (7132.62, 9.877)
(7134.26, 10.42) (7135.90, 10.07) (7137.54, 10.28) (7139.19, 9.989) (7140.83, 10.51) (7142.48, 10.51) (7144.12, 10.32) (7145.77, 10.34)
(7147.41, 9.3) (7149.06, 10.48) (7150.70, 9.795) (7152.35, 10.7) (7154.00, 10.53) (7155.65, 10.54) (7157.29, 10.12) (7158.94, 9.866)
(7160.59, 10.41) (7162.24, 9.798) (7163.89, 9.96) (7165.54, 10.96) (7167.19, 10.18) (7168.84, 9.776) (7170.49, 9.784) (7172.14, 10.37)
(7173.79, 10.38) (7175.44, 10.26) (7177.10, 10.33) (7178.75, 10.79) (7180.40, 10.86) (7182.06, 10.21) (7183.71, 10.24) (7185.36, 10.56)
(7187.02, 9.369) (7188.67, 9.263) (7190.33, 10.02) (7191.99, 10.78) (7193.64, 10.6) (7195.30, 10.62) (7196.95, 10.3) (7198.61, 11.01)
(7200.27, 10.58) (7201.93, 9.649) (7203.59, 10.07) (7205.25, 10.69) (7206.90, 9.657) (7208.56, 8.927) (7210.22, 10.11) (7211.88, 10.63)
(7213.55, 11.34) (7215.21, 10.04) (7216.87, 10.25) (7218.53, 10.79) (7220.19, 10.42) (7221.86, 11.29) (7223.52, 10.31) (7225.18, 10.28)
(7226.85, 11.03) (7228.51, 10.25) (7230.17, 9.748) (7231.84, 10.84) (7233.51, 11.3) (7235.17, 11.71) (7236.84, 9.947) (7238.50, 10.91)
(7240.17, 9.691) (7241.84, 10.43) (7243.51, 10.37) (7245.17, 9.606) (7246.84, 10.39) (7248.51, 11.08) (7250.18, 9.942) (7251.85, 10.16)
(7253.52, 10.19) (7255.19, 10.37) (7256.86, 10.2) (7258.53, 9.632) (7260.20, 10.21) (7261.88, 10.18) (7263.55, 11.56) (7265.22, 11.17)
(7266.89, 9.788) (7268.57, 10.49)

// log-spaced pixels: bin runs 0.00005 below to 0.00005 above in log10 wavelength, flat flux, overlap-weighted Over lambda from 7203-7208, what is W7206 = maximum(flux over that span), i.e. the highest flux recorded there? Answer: 10.69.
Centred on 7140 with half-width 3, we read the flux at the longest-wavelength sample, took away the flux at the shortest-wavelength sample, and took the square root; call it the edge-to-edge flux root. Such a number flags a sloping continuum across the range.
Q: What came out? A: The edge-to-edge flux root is 0.48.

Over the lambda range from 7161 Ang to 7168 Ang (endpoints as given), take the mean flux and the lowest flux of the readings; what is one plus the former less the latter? 1.43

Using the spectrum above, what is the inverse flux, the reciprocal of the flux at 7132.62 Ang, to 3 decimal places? 0.101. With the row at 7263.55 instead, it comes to 0.087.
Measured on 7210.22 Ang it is 0.099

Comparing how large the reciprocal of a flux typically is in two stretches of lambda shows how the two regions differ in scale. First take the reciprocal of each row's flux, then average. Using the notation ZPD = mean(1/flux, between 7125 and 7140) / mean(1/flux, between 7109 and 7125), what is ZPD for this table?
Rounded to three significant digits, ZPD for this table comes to 1.03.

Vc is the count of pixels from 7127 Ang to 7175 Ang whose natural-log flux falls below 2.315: 12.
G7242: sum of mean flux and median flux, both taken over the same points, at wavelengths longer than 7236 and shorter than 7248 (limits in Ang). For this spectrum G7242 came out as 20.6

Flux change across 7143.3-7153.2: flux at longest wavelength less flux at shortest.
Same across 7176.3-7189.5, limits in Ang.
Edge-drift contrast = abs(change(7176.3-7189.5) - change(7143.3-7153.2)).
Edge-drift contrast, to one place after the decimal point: 1.4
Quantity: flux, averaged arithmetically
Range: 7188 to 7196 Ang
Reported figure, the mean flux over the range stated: 10.26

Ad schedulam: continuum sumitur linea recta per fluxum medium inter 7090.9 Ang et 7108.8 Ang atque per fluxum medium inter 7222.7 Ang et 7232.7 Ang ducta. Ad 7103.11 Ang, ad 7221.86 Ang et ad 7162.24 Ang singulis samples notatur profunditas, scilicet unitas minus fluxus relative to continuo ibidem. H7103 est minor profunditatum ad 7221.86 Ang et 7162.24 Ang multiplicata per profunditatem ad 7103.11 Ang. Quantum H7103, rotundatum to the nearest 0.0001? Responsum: 0.0032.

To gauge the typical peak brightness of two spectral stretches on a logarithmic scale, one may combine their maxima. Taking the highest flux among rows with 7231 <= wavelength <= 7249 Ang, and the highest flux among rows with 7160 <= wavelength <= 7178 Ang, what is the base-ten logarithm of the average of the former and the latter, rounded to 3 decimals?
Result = 1.054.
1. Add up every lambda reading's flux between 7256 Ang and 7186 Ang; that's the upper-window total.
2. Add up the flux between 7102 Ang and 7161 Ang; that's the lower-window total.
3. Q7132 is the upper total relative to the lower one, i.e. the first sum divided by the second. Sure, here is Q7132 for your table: 1.2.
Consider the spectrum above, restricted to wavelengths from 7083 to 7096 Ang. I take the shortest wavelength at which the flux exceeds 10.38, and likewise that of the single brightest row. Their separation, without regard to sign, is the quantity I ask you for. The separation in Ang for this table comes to 9.8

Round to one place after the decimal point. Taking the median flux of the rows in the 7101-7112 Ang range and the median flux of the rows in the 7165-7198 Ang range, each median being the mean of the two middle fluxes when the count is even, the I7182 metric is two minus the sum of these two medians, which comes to -18.9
